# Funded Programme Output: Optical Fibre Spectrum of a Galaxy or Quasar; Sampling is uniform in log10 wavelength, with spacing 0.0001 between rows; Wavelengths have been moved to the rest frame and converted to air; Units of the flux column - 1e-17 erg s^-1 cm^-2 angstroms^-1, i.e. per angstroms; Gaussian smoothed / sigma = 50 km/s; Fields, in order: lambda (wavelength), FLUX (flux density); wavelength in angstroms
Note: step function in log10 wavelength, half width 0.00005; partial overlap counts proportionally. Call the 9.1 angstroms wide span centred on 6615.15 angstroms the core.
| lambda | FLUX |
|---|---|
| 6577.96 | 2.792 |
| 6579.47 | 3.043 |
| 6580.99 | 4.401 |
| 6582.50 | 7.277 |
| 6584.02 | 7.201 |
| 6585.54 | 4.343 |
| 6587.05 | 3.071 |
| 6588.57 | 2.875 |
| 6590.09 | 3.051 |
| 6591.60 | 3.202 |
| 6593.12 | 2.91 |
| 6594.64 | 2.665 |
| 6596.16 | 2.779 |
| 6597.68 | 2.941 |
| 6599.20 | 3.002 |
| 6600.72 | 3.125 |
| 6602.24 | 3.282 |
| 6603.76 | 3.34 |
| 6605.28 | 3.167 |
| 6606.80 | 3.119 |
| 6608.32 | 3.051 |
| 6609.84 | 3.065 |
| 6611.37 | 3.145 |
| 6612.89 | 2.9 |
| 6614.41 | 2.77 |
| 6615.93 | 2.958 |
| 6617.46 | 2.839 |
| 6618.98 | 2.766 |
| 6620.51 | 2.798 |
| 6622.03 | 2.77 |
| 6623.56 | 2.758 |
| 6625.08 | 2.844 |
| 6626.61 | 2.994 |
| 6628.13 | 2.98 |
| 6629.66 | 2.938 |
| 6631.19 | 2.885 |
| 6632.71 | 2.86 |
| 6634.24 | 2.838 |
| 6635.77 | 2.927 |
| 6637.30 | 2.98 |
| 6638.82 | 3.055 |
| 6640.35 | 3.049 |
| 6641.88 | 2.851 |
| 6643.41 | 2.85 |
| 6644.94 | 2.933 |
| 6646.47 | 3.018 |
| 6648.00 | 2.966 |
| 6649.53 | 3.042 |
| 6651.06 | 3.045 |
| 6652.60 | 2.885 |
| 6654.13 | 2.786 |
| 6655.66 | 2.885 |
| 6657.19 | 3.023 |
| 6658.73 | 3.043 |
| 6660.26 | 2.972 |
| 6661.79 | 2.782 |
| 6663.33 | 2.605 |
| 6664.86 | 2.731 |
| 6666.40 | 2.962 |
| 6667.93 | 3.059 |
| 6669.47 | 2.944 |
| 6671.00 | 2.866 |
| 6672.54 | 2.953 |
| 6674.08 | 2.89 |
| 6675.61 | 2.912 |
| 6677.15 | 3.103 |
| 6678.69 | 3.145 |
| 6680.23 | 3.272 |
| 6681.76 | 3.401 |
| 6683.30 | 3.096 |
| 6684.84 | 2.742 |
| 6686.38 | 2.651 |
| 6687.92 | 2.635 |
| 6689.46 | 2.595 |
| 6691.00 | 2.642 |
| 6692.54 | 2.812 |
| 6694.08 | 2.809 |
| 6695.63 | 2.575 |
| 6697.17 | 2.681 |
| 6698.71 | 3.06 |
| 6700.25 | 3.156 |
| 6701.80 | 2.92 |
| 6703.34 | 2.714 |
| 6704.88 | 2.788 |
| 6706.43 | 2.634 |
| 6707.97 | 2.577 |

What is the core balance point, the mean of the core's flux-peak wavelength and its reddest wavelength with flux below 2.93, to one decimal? 6615.2 angstroms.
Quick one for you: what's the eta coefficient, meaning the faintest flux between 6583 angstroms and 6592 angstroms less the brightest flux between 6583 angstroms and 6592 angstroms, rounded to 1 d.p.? -4.3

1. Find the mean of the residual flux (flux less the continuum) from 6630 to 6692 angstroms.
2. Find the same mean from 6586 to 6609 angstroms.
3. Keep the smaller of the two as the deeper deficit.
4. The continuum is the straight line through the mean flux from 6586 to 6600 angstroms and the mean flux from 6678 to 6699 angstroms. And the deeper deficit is 0.03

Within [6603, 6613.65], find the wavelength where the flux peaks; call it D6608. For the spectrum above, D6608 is 6603.76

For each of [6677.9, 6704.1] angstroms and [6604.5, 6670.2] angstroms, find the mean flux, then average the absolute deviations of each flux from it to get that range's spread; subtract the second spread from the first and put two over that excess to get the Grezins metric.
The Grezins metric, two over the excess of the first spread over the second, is 16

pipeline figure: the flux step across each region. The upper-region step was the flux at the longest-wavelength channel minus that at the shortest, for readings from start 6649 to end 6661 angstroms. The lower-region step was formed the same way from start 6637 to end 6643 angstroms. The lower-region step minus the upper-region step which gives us -0.1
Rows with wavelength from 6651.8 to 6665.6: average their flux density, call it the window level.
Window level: 2.86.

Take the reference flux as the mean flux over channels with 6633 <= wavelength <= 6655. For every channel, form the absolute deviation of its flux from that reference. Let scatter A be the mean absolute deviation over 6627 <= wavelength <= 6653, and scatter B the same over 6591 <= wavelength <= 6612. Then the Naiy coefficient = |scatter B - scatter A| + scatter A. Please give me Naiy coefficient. 0.181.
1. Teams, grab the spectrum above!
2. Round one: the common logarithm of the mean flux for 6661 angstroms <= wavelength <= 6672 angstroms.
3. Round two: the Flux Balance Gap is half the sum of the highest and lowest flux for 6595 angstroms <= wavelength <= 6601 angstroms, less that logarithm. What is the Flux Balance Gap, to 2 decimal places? 2.50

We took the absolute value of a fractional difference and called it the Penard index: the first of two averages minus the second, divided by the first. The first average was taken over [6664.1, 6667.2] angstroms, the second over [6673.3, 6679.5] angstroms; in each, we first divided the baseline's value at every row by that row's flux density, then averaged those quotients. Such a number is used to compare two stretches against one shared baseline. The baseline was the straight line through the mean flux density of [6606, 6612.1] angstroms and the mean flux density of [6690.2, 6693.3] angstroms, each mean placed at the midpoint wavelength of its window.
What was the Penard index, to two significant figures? 0.071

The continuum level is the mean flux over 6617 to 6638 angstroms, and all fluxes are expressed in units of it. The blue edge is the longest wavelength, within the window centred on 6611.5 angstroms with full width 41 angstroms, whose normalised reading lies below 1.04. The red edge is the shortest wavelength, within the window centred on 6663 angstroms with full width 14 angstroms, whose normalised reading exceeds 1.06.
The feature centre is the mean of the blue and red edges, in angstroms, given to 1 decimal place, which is 6645.0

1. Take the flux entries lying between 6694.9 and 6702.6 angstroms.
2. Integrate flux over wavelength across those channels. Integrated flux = 22.2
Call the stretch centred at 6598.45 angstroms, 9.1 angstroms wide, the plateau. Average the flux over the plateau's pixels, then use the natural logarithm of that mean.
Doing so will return 1.09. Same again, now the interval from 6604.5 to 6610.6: 1.13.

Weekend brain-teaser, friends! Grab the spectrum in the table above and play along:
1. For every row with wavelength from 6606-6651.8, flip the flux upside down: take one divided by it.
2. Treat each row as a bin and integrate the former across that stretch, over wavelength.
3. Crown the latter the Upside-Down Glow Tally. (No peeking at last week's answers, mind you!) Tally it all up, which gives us 16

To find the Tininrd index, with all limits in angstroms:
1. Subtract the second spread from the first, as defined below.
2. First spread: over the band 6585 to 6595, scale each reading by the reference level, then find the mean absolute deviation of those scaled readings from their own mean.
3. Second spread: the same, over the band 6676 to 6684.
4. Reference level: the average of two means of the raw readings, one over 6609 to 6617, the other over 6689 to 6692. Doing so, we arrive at 0.087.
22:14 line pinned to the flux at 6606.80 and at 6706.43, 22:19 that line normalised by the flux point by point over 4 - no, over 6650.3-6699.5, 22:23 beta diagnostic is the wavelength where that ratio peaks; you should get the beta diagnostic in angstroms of 6663.33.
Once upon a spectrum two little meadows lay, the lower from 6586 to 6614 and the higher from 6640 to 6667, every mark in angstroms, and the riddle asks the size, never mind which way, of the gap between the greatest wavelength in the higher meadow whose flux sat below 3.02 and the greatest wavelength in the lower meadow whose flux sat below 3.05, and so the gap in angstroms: 53.5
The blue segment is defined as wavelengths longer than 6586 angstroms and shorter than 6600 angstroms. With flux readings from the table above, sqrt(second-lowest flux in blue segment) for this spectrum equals 1.67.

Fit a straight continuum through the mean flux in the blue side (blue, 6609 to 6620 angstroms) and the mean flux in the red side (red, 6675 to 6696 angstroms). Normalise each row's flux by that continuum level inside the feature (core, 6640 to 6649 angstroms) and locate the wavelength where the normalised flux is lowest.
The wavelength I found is 6643.41 angstroms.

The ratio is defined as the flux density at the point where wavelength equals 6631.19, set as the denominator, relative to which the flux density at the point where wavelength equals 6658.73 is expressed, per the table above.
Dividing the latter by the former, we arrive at 1.05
